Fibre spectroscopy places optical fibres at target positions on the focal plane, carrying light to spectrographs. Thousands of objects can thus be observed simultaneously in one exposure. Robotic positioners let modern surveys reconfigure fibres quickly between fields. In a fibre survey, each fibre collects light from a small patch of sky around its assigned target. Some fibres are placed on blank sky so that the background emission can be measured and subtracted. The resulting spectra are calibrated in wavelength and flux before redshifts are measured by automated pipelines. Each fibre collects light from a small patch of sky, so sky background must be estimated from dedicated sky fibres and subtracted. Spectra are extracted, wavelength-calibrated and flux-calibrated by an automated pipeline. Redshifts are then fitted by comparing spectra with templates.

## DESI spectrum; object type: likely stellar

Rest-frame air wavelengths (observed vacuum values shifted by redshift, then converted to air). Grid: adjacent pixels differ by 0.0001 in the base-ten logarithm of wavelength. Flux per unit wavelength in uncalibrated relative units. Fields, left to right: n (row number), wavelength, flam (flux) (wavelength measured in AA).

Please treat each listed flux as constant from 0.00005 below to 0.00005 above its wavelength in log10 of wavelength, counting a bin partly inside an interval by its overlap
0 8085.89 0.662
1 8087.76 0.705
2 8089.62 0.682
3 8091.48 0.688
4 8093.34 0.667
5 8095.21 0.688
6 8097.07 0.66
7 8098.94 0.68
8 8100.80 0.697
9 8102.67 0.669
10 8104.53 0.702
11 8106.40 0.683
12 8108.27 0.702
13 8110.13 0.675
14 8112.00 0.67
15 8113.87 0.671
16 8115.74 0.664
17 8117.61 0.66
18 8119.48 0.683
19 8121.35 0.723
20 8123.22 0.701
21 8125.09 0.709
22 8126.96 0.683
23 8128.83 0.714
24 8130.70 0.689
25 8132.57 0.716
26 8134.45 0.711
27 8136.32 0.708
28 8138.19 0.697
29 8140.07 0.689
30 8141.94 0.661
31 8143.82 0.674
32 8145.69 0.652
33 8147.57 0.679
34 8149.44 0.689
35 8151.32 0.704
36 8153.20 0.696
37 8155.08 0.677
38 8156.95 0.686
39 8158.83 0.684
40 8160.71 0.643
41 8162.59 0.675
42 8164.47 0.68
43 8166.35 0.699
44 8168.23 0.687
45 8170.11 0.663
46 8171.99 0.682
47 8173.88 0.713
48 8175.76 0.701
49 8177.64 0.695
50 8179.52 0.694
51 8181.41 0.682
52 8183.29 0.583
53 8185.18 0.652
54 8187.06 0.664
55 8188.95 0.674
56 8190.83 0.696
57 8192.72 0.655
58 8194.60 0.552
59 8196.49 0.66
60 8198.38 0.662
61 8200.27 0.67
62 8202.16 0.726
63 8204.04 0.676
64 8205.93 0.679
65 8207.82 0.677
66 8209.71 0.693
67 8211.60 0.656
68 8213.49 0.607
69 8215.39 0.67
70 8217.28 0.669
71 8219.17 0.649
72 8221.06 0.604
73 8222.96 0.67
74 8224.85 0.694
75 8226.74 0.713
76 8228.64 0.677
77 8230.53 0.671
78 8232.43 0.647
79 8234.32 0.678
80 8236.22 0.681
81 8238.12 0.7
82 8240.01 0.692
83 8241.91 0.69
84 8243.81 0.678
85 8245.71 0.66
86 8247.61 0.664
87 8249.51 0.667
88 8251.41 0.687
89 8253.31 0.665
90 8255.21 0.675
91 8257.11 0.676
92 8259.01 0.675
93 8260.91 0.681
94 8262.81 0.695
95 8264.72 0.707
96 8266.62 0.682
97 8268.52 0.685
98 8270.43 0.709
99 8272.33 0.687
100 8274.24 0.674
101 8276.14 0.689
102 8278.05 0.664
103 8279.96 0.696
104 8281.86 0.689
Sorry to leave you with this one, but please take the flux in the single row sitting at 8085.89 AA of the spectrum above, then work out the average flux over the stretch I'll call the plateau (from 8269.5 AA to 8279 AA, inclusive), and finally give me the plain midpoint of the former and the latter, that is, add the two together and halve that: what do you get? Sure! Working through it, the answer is 0.673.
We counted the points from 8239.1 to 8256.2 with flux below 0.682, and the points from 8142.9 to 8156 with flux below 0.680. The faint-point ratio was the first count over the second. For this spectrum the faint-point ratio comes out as 1.5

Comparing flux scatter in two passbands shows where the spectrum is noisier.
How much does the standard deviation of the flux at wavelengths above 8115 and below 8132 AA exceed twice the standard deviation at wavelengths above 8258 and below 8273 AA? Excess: -0.003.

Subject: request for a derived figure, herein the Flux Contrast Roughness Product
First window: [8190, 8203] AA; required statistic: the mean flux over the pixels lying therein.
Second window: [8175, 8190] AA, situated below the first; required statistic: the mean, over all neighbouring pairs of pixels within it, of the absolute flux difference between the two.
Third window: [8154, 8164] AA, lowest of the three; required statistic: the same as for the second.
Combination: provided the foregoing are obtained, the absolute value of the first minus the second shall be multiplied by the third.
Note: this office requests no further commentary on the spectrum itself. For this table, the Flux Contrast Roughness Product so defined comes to 0.013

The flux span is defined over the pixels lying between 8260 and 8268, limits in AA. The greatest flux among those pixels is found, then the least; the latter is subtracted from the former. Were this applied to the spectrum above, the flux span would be 0.026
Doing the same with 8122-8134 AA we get 0.033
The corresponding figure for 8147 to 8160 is 0.027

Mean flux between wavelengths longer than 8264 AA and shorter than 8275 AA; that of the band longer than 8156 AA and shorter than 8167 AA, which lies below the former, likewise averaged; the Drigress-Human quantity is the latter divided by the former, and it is 0.98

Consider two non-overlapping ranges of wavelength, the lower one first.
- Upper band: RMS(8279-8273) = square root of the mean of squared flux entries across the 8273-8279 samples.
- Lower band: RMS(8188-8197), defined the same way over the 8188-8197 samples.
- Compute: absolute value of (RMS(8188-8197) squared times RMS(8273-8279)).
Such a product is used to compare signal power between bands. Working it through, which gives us 0.285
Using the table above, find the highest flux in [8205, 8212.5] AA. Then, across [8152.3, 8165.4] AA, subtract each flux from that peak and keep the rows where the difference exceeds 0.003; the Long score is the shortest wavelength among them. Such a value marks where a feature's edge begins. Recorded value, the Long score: 8155.08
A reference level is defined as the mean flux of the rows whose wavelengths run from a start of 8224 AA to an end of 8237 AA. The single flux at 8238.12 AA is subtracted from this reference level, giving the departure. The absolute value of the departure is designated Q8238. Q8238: 0.0199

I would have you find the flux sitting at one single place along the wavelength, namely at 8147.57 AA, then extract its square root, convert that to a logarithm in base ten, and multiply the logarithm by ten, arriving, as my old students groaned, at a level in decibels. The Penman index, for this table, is -0.841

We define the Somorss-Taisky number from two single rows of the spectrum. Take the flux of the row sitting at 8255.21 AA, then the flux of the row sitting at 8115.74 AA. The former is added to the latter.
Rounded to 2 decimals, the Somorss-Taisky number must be 1.34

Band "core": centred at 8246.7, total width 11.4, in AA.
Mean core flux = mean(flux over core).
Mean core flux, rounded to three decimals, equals 0.674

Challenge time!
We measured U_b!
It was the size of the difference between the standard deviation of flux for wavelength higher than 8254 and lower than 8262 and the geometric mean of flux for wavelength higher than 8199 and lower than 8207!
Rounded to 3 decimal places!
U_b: 0.685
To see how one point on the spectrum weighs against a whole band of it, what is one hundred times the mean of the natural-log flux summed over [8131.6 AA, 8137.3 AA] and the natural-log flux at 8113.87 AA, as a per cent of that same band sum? 70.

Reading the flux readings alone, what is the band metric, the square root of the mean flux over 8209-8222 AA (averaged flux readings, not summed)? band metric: 0.806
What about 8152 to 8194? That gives 0.822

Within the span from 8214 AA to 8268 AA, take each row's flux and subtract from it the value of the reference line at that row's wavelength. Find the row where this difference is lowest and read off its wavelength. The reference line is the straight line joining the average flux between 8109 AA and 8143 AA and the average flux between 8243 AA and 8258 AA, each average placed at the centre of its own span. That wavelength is 8221.06 AA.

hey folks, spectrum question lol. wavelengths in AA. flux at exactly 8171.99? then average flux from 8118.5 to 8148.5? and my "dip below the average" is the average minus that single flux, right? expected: 0.011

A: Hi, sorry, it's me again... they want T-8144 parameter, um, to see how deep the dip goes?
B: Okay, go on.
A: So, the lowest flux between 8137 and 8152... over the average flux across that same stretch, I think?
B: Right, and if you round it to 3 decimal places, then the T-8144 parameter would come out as 0.958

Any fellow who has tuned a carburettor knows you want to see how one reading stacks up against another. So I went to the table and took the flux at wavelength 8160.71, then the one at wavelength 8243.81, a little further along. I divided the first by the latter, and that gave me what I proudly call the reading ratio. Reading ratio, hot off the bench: 0.95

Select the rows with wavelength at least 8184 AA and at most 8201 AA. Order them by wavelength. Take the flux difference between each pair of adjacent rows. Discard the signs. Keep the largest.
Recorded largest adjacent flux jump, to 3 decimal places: 0.108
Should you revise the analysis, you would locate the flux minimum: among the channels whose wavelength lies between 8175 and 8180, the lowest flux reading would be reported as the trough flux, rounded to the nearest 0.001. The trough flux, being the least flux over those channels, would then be 0.694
